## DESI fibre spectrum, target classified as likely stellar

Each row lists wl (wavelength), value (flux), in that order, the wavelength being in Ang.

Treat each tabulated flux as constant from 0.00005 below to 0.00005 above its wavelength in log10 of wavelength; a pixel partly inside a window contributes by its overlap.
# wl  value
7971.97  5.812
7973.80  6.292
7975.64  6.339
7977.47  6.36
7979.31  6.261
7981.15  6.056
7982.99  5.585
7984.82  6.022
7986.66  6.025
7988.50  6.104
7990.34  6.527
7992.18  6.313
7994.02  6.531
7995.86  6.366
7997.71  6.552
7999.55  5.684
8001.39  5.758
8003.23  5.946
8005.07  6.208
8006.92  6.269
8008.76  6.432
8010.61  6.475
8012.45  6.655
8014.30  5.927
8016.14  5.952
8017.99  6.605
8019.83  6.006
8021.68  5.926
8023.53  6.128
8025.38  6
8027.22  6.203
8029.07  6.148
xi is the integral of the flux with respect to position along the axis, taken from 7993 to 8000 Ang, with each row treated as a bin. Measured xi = 44.2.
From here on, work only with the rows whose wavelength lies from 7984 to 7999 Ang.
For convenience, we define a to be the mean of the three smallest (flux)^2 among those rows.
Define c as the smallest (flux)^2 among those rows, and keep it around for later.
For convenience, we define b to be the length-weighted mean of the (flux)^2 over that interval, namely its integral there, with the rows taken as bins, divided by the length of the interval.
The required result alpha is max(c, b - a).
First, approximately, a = 36.6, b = 39.6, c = 36.3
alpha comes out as 36.3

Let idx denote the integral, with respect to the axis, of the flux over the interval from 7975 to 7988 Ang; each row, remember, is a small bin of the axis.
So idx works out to 79.2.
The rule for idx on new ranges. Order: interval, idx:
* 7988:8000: 75.9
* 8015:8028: 79.5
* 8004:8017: 81.5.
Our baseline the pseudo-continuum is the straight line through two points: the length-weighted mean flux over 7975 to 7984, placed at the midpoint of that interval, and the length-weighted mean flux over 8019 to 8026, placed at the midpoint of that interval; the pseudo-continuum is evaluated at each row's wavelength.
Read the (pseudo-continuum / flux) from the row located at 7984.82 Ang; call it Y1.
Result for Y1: 1.01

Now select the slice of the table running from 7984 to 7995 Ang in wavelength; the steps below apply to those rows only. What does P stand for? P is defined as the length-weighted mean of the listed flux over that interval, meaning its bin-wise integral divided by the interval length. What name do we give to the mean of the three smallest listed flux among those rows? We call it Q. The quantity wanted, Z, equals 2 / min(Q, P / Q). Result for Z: 1.93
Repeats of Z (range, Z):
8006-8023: 1.90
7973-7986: 1.92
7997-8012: 1.88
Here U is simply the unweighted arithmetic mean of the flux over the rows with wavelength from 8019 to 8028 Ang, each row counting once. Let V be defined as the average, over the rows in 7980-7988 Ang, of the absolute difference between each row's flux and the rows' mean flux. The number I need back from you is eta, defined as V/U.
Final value 0.028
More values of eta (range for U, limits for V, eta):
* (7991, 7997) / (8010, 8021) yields 0.048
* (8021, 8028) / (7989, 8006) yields 0.046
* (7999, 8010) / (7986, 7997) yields 0.027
